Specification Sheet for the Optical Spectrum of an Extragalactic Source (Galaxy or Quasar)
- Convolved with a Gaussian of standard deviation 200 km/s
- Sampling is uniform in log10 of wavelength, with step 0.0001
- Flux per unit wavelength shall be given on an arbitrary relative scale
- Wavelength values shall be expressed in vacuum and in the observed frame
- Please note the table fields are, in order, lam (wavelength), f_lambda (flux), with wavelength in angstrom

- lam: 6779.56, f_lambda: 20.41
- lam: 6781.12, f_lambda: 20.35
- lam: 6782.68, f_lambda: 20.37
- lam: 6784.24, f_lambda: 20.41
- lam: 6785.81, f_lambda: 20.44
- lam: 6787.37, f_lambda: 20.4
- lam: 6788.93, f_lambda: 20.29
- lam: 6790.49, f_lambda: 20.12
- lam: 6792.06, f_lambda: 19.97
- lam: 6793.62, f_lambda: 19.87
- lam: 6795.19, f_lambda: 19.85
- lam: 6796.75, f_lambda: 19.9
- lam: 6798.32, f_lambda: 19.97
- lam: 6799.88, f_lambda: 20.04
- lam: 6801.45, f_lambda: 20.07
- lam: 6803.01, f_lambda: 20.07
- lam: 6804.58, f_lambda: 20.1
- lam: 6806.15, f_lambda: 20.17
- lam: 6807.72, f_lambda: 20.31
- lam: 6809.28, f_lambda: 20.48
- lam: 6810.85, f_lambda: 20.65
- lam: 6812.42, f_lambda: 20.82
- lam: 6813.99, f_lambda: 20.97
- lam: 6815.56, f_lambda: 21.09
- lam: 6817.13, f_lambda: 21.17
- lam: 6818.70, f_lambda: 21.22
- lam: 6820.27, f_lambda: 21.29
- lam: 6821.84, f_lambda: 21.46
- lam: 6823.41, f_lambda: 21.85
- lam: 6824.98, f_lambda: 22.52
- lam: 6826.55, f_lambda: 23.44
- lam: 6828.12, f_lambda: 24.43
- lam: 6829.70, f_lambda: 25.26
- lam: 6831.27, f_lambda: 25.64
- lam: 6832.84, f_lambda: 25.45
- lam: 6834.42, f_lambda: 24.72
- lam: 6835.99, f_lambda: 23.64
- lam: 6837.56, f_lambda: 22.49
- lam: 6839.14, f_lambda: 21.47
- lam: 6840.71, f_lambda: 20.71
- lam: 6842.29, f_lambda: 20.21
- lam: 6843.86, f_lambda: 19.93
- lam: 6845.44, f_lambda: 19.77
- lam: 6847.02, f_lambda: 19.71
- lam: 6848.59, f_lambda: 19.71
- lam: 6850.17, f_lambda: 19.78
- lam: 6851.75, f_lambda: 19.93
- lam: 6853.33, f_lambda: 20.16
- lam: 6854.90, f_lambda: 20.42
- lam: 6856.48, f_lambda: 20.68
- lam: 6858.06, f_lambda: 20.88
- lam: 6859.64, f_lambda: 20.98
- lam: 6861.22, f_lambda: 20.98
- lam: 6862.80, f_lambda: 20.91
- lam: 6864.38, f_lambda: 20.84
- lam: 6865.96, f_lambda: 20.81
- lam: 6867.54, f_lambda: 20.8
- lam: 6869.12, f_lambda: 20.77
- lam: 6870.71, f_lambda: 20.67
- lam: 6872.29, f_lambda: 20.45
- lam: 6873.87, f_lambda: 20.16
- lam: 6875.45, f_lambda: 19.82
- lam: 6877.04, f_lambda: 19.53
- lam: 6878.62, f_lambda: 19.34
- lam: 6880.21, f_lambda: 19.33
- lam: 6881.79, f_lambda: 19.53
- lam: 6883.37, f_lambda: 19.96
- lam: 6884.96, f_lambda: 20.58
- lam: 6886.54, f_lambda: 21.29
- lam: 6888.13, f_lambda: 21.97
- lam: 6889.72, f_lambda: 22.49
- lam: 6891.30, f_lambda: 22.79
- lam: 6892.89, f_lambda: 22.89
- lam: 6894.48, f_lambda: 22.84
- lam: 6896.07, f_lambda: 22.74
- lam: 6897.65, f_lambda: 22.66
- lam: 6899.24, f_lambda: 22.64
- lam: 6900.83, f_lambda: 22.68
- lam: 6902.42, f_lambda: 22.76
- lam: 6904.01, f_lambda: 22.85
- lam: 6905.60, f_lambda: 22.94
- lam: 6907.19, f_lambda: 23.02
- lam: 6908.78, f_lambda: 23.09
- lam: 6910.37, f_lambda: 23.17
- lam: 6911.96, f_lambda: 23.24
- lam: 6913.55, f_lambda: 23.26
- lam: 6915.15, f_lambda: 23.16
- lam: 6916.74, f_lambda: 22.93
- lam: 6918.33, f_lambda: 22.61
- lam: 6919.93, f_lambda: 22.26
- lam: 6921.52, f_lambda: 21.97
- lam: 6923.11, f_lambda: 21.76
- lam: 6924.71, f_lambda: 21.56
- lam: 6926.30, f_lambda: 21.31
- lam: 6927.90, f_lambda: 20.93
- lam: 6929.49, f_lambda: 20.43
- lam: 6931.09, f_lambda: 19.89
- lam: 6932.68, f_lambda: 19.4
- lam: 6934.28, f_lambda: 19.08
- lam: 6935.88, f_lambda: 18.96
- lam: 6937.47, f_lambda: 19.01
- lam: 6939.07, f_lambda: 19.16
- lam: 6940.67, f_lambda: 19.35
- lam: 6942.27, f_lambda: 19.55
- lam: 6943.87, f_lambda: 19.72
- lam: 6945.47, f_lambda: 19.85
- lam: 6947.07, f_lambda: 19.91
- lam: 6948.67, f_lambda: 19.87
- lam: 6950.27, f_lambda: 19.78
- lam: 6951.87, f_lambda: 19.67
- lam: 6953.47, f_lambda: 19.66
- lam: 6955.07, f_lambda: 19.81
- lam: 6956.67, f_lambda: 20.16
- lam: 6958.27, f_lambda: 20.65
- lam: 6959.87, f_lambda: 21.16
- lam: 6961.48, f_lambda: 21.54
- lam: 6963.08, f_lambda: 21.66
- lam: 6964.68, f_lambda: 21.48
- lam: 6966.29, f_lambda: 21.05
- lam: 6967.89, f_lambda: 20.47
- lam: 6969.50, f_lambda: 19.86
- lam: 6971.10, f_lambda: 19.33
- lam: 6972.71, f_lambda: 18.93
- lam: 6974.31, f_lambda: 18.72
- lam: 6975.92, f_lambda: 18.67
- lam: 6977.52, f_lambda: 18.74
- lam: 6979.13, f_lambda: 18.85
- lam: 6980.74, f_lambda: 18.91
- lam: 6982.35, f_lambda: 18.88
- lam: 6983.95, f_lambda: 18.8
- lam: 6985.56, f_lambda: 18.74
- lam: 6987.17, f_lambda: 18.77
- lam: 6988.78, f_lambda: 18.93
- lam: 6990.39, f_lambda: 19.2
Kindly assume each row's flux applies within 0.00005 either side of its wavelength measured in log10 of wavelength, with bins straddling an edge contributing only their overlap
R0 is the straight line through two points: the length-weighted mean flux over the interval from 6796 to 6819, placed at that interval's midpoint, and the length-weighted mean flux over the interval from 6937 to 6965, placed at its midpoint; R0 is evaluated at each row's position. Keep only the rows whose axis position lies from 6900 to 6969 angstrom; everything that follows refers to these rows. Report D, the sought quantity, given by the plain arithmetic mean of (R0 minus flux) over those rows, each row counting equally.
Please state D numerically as -1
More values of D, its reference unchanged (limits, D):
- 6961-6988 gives 0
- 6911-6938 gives -1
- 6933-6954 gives 1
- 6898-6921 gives -3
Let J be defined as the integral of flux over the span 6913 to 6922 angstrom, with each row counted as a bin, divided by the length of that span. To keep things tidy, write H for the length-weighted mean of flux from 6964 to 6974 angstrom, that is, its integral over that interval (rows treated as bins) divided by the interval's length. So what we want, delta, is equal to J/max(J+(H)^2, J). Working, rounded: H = 20.1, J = 22.7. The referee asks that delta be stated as 0.0532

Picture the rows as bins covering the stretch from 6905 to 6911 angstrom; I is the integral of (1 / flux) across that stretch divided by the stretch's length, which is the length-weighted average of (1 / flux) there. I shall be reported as 0.0434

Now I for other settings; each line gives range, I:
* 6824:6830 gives 0.0422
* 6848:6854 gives 0.0502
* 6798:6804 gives 0.0499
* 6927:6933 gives 0.0495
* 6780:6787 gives 0.0490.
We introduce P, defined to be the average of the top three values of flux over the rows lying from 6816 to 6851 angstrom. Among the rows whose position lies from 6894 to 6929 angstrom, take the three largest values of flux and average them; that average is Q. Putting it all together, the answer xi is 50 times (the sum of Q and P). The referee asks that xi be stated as 2434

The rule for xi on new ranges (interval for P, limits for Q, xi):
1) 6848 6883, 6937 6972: 2126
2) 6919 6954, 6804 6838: 2372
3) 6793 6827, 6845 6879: 2178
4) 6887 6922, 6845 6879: 2209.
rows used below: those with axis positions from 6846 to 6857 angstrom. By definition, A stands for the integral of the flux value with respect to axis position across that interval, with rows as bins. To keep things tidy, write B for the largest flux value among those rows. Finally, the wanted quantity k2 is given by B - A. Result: -200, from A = 220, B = 20.68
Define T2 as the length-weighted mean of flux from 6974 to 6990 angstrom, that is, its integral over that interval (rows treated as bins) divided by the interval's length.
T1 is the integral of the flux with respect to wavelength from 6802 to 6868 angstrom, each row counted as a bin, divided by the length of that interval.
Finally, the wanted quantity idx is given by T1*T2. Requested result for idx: 402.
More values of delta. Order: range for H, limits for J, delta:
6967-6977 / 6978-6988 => 0.0479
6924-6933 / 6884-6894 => 0.0490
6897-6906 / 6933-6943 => 0.0358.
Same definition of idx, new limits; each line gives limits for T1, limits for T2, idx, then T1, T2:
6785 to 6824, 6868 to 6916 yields 446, 20.5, 21.7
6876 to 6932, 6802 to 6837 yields 484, 21.9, 22.1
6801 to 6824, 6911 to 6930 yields 460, 20.8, 22.2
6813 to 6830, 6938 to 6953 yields 435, 22.1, 19.6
